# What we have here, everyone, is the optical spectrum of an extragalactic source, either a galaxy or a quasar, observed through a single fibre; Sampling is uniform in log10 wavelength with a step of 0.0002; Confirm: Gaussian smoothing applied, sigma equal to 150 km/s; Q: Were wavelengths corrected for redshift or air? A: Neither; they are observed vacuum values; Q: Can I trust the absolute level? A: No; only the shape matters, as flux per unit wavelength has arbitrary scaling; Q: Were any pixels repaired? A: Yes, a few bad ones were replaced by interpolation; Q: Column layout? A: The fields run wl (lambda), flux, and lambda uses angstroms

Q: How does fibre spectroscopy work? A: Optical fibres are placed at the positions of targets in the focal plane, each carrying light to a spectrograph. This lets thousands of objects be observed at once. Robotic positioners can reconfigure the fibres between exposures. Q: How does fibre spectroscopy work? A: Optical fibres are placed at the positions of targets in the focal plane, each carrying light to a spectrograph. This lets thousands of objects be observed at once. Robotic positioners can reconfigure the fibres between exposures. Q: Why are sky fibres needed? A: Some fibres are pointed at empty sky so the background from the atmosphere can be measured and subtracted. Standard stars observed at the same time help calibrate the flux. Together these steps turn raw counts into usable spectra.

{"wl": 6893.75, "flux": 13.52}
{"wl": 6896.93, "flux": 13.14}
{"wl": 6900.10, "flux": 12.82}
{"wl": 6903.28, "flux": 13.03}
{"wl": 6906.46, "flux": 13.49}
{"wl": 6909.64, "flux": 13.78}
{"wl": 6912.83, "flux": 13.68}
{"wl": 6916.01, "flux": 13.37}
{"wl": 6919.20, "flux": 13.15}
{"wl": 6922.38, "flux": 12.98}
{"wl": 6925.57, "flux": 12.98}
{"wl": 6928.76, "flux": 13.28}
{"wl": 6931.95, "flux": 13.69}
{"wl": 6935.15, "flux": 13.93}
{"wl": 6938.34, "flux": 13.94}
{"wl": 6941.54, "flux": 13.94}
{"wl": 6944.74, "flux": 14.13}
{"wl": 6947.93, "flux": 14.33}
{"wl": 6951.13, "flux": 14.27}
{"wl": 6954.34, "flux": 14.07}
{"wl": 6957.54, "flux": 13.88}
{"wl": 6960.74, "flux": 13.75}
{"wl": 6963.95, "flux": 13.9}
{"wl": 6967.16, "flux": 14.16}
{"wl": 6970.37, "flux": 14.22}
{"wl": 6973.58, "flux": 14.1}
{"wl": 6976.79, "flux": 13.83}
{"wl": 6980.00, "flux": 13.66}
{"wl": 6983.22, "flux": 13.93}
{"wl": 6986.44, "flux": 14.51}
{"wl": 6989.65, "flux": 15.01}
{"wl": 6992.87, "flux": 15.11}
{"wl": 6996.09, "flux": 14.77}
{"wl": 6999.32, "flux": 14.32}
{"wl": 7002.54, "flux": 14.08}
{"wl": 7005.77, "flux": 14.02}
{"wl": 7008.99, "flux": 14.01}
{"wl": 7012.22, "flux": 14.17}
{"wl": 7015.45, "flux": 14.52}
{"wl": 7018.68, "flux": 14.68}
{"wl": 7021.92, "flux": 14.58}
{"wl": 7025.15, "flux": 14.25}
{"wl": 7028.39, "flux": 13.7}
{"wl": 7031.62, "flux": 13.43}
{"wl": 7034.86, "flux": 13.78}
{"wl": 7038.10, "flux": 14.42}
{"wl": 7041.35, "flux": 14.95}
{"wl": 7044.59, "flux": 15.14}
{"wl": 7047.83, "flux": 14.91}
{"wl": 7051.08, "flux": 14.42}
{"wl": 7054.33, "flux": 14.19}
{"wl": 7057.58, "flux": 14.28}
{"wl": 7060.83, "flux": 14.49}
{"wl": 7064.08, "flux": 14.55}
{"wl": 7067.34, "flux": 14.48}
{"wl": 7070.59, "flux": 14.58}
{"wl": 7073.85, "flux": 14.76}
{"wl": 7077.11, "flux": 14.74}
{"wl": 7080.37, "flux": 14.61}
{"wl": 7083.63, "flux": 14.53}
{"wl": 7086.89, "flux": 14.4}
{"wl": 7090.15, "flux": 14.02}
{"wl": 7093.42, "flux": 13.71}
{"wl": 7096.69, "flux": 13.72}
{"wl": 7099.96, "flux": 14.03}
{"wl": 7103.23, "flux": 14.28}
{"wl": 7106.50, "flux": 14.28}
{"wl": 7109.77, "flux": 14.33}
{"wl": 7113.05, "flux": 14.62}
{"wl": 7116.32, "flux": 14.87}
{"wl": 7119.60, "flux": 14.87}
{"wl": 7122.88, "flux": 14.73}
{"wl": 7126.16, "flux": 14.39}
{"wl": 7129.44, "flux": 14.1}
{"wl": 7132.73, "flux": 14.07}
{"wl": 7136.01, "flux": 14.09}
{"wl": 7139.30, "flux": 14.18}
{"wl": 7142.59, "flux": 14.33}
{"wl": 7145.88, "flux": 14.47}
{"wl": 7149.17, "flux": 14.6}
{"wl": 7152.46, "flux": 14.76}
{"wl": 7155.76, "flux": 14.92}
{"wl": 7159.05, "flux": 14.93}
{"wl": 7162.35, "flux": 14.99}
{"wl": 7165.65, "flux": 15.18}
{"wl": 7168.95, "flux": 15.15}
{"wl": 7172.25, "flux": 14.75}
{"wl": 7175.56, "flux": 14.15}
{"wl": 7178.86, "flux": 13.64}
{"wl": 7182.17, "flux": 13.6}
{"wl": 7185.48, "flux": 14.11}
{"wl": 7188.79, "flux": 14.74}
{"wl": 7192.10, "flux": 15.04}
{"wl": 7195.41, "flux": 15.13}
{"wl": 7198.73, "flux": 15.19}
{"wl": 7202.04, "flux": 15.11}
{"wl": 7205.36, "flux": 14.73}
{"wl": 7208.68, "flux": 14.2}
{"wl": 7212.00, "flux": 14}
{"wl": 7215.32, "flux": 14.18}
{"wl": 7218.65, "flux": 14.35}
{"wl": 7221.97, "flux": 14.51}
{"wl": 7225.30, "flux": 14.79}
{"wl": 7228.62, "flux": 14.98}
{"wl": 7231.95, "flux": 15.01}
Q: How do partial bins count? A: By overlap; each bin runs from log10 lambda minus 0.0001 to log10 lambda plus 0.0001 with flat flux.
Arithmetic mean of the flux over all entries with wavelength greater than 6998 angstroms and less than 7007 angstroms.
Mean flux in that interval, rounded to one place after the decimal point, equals 14.1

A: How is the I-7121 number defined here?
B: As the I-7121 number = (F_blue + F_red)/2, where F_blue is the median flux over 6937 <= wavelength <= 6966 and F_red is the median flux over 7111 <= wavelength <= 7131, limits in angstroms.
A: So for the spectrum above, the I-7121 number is 14.3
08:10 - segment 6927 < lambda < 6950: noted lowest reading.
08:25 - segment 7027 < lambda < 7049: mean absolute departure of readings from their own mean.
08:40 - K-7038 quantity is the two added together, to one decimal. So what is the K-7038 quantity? 13.9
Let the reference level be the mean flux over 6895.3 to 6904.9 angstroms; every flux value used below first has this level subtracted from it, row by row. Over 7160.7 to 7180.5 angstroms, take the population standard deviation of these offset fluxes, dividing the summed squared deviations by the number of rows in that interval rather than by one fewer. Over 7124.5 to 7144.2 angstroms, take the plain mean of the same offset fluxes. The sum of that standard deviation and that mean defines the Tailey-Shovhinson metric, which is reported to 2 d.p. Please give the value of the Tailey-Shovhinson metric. 1.76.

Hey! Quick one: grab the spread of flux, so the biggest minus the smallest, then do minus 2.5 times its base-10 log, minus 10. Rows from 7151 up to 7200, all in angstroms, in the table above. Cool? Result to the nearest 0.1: -10.5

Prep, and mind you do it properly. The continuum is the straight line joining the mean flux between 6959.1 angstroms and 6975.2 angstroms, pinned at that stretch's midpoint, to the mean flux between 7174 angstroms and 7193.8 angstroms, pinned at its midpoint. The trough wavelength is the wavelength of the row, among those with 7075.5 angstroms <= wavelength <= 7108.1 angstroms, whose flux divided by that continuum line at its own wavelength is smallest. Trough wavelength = 7093.42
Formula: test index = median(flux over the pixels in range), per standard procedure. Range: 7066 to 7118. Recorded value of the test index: 14.4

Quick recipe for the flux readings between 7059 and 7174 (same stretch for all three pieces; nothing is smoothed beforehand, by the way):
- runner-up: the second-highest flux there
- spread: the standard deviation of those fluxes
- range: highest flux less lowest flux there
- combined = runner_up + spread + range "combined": 17.0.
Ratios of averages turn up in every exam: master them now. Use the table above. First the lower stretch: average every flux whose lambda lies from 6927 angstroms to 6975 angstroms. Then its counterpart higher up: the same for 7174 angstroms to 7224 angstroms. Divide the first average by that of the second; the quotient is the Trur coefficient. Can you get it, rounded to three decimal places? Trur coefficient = 0.967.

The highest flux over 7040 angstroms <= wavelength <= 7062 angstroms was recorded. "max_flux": 15.14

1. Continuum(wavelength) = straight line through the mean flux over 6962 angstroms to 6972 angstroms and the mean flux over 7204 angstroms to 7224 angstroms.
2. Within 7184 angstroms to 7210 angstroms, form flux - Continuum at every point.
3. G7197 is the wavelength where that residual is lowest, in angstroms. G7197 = 7185.48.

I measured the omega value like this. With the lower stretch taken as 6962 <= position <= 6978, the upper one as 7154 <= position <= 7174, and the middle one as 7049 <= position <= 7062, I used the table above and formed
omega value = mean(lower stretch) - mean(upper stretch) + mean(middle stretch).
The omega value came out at 13.4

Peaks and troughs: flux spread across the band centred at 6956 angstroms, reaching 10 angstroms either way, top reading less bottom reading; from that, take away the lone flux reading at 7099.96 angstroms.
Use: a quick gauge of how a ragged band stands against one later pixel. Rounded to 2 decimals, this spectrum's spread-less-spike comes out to -13.45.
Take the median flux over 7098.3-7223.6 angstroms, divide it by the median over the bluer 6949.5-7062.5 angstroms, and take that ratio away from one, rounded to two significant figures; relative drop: -0.019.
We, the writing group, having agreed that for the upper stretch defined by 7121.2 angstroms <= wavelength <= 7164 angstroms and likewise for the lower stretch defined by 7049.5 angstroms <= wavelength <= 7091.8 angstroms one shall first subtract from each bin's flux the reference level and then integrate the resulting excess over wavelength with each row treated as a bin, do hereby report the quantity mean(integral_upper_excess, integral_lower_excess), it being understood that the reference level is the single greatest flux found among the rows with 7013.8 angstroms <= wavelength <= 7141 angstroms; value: -28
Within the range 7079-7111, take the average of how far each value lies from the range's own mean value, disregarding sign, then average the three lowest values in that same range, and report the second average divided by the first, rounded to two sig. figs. 54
